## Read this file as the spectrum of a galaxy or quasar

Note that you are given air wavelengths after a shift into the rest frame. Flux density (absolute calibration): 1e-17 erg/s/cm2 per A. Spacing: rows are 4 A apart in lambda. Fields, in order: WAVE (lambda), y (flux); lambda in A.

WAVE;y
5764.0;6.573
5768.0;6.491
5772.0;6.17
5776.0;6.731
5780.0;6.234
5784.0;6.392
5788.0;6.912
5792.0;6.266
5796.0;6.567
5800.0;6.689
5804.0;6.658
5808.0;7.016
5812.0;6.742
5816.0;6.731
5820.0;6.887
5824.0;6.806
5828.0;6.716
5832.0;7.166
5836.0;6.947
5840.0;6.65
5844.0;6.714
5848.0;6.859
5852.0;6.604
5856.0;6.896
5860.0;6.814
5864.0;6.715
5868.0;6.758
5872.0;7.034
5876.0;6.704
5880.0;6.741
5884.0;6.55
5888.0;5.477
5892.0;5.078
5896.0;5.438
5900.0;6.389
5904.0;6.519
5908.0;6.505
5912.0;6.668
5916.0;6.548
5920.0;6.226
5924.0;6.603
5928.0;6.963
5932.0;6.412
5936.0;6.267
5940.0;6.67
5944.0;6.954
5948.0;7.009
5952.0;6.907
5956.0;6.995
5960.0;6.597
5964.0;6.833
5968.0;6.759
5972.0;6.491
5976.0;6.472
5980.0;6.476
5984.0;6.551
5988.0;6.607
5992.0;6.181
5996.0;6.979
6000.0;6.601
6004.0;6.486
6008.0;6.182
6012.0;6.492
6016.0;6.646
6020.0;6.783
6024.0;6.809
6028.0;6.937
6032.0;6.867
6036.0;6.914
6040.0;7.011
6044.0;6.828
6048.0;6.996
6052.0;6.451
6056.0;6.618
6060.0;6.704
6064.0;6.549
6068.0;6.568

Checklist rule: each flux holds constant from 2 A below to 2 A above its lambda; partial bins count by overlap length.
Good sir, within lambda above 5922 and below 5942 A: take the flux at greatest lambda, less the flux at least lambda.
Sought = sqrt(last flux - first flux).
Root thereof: 0.26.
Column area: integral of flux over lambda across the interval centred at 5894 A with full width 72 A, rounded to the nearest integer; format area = 463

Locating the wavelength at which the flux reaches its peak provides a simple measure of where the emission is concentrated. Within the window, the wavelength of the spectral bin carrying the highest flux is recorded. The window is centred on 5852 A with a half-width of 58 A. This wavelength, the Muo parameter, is 5832.0 A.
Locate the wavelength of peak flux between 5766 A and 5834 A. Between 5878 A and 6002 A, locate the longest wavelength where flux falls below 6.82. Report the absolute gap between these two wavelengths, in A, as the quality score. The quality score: 168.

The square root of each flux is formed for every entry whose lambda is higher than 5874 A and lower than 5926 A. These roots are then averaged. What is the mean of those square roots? 2.50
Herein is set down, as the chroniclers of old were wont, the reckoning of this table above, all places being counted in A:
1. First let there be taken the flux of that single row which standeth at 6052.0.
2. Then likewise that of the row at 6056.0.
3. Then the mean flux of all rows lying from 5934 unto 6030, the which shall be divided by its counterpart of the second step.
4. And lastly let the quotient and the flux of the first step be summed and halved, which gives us 3.73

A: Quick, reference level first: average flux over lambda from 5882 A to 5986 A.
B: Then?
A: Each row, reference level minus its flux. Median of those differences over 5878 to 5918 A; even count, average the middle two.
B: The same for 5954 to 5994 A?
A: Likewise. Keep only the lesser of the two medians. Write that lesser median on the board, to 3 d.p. -0.099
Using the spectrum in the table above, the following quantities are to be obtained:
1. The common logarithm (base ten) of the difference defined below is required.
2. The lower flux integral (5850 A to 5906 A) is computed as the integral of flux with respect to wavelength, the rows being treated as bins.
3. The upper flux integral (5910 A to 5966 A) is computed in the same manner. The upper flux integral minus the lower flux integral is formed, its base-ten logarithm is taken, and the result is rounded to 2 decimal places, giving 1.20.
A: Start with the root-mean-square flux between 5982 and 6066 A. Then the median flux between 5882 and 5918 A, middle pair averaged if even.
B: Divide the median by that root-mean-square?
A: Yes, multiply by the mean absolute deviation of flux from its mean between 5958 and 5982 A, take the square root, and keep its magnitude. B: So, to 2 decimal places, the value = 0.35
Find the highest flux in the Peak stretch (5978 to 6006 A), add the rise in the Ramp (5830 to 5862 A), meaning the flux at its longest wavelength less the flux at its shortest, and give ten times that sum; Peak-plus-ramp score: 66.3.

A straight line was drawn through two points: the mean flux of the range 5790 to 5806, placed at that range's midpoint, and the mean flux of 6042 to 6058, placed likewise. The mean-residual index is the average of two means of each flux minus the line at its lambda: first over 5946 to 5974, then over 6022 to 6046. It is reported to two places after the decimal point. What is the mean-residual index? 0.16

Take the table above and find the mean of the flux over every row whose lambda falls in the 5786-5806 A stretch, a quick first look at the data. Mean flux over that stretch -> 6.62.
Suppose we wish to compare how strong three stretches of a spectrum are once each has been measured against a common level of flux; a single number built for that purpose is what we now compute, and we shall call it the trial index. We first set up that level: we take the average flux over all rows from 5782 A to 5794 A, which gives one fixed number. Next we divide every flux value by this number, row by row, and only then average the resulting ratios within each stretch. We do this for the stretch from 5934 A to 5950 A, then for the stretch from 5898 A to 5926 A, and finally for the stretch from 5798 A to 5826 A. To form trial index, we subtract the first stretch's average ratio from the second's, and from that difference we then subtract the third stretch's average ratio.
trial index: -1.08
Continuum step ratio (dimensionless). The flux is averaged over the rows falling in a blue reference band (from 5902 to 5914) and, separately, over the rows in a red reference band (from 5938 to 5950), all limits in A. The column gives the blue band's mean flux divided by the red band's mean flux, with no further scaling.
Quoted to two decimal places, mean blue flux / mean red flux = 0.95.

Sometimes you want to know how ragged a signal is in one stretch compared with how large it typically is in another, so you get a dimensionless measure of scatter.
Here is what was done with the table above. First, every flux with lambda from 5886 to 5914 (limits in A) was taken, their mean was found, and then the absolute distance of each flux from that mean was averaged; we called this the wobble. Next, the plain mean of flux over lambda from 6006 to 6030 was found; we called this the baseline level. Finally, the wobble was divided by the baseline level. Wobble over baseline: 0.088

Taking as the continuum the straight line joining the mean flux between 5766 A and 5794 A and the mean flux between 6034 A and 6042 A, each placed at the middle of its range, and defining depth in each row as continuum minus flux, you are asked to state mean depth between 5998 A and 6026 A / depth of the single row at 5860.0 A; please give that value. -1.7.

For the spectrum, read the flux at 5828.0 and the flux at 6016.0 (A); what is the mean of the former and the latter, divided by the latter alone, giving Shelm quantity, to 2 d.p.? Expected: 1.01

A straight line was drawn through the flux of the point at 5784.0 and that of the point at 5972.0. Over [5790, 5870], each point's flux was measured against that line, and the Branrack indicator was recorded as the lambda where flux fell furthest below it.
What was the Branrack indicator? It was 5792.0 A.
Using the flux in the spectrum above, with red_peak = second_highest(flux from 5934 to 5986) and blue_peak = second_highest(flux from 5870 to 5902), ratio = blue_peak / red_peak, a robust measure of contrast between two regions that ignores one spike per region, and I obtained 0.96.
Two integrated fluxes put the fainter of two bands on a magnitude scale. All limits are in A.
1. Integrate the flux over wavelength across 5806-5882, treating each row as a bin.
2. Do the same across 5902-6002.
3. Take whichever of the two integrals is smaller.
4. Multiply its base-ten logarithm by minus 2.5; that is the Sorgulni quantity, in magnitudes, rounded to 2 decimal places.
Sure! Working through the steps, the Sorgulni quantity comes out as -6.79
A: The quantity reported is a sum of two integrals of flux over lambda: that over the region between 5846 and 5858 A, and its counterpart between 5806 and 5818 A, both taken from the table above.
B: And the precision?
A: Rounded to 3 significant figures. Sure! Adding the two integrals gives 163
